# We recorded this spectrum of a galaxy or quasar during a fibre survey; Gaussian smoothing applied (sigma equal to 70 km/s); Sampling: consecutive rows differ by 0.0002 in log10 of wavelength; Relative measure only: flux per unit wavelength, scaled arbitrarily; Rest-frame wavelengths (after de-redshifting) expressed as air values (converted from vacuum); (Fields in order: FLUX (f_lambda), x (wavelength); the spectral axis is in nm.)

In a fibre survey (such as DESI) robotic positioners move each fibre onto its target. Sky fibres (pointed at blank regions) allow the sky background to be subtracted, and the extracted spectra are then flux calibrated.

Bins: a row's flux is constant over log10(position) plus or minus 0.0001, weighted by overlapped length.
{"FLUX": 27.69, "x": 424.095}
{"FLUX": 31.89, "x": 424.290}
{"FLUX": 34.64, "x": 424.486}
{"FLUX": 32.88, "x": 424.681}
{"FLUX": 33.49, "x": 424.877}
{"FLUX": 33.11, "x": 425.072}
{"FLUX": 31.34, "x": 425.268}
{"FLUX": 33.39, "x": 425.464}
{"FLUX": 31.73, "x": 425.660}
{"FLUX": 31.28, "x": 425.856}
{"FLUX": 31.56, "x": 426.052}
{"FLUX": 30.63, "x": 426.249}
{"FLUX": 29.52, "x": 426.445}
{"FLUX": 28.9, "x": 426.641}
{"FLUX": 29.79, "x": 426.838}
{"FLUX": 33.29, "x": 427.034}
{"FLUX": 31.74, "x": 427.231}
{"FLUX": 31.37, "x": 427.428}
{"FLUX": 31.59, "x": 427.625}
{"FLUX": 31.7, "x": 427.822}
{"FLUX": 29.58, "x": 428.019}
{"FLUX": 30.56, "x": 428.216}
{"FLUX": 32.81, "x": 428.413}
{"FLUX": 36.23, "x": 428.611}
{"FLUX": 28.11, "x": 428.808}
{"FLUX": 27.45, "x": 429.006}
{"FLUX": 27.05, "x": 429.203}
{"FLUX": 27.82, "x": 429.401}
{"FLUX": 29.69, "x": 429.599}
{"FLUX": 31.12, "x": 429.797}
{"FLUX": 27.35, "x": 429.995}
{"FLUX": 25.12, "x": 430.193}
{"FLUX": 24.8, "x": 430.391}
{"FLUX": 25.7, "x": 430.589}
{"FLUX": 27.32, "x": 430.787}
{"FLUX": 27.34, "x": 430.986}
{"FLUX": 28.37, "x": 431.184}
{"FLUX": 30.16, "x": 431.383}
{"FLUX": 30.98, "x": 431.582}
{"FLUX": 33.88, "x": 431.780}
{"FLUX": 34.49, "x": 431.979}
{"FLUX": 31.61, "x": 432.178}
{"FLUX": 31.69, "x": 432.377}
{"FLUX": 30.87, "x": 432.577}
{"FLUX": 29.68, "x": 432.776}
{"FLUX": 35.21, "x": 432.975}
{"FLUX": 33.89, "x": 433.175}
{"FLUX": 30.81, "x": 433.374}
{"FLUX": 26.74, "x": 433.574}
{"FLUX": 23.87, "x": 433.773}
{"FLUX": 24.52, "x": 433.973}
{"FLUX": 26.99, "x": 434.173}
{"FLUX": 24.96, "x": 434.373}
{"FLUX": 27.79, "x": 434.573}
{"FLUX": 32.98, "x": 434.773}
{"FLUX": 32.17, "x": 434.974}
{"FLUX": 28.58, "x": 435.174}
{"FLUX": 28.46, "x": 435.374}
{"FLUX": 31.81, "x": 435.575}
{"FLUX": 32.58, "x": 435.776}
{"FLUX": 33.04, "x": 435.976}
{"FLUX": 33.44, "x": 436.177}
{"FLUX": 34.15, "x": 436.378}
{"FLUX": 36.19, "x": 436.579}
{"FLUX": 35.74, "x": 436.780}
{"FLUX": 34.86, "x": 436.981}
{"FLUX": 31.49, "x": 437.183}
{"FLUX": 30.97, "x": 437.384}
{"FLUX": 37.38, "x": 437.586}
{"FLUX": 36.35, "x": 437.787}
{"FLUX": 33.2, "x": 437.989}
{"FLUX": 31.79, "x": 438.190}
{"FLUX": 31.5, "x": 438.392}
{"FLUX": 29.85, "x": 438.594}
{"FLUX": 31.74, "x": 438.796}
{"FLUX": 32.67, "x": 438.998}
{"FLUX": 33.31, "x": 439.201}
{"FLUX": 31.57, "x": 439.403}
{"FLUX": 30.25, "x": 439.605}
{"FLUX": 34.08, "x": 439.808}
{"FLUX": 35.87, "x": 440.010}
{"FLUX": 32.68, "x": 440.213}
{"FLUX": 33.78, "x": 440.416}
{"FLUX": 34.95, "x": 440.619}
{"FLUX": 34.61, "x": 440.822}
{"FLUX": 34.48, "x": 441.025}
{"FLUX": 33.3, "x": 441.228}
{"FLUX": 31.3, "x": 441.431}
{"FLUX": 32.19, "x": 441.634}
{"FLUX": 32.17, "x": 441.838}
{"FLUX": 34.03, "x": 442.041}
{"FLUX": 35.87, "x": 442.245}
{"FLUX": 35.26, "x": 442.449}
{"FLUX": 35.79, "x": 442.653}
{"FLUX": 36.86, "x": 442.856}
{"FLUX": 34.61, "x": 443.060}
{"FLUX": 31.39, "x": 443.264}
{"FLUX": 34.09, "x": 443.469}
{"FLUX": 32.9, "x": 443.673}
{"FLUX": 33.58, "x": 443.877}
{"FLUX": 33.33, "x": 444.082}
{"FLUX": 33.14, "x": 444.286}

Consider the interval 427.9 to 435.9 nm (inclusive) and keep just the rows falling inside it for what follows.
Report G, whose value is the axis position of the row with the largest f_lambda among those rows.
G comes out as 428.611 nm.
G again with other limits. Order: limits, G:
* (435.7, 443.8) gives 437.586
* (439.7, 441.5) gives 440.010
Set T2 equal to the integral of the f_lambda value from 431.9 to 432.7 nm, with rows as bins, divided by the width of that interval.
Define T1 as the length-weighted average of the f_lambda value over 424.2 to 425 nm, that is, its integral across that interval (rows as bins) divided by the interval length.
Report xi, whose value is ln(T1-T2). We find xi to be 0.2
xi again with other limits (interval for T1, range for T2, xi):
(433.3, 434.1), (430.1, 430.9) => -0.5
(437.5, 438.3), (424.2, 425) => 0.3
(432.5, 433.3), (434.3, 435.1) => 1.0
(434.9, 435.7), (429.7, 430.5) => 1.2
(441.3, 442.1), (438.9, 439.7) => -0.8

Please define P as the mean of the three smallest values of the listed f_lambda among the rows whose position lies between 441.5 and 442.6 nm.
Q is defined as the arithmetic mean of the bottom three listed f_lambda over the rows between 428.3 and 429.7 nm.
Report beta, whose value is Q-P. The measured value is -5.4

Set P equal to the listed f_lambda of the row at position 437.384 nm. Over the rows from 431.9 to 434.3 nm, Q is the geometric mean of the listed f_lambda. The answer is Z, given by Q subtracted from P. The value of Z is 1.2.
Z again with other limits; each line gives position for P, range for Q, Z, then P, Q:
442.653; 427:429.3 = 4.9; 35.79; 31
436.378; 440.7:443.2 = 0.0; 34.15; 34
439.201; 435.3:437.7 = 0.1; 33.31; 33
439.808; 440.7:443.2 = -0.1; 34.08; 34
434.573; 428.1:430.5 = -1.1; 27.79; 29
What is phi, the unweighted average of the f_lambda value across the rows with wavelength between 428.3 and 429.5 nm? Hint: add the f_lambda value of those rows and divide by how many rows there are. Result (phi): 29.9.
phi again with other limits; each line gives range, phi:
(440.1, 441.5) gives 33.6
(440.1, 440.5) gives 33.2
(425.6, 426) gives 31.5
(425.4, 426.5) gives 31.4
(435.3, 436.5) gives 32.2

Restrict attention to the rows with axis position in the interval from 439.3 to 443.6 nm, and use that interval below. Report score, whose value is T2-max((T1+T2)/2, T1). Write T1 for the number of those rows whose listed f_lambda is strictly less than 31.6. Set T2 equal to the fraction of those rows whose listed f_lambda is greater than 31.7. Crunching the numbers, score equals -3.2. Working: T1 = 4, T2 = 0.8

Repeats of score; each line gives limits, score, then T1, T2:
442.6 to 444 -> -0.1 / 1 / 0.9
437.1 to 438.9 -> -3.4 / 4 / 0.6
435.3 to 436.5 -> -0.2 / 1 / 0.8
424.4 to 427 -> -6.5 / 7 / 0.5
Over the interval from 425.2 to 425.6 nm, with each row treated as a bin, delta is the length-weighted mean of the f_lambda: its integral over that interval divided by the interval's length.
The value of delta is 32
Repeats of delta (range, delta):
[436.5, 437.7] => 34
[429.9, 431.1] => 26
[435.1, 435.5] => 29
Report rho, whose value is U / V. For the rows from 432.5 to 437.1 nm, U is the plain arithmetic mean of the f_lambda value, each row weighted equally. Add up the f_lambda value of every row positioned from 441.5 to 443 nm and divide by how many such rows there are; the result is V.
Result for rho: 0.89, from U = 30.8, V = 35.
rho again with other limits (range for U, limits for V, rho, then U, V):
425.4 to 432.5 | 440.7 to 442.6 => 0.90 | 30.2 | 34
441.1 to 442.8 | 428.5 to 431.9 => 1.17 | 33.7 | 29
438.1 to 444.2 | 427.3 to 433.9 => 1.12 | 33.3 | 30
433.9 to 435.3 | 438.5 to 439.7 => 0.90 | 28.3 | 32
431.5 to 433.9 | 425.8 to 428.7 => 0.99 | 31.1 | 31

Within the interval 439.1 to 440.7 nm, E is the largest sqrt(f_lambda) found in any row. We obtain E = 5.99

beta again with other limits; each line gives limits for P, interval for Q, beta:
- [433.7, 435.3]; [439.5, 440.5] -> 7.8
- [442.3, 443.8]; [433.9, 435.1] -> -7.3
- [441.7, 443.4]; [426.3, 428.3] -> -3.2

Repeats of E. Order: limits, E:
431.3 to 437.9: 6.11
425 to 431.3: 6.02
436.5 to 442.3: 6.11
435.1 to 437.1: 6.02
